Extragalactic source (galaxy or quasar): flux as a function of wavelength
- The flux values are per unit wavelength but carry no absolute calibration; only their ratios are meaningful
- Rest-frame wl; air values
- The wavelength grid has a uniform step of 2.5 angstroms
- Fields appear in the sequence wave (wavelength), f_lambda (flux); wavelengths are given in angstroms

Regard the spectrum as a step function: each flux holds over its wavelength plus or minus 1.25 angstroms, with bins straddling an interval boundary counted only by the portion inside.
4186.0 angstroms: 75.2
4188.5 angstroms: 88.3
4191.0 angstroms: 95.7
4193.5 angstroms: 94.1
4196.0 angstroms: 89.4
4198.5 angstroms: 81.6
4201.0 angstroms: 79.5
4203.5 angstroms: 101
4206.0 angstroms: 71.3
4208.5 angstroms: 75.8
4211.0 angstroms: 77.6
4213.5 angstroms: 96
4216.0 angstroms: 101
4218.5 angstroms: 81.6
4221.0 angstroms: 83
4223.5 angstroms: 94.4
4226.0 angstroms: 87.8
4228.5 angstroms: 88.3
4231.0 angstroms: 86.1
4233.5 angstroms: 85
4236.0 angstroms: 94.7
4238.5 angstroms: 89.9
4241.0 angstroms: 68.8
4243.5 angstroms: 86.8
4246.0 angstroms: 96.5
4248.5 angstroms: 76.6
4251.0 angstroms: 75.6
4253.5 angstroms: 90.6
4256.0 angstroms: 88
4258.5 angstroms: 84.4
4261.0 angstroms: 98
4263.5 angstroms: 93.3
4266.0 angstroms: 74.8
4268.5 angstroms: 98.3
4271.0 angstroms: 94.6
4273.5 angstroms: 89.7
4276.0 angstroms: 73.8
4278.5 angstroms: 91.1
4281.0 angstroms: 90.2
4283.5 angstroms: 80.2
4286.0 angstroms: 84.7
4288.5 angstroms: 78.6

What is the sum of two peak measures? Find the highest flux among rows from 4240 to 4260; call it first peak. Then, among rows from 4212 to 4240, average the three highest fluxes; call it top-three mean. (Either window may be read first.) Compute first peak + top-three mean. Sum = 194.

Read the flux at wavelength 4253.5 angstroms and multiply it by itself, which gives 8208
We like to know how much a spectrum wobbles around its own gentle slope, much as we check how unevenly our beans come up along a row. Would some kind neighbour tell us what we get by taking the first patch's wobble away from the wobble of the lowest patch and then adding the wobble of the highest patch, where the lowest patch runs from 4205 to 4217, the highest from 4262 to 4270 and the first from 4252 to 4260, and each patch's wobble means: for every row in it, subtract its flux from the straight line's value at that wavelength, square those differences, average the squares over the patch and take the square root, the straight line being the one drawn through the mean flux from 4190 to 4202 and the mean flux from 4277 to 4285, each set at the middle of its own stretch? 20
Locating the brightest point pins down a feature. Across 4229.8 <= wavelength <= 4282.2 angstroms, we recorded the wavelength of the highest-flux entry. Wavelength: 4268.5 angstroms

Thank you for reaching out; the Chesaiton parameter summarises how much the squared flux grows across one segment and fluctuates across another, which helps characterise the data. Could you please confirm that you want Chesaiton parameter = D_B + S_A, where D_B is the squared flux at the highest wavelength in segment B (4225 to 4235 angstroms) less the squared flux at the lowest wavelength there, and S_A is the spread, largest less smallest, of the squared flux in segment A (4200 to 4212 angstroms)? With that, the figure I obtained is 4633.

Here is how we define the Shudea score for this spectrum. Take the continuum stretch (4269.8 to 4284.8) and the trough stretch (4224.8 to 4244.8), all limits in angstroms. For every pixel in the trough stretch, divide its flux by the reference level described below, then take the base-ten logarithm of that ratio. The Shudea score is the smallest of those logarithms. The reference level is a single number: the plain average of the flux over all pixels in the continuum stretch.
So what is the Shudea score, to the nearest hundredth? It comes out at -0.10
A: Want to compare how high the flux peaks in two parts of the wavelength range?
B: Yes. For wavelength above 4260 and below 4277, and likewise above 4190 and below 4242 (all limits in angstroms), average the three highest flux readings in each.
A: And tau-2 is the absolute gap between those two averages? 2.4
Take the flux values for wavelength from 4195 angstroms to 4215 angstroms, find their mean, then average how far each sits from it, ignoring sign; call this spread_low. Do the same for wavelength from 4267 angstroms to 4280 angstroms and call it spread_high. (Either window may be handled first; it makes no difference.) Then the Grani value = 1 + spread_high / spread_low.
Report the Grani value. 1.73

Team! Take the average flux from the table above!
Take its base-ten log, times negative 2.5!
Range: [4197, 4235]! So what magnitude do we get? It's -4.84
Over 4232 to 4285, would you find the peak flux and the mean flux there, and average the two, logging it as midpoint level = 92.5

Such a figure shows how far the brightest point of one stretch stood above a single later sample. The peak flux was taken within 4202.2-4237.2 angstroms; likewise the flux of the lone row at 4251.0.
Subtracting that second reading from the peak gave 25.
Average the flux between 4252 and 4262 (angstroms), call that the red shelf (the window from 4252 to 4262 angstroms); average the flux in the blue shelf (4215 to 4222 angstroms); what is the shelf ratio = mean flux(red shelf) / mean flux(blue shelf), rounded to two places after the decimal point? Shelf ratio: 1.02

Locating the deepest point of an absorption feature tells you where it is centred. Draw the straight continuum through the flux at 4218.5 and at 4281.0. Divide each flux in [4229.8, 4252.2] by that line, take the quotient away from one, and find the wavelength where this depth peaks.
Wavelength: 4241.0 angstroms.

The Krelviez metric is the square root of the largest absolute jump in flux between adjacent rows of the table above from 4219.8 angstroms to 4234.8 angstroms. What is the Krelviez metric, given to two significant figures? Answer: 3.4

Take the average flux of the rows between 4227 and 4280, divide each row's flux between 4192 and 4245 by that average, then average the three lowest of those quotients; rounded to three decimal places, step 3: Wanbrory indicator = 0.828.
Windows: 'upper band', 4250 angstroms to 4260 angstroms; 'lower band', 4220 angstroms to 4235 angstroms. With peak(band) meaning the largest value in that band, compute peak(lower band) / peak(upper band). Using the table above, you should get 1.04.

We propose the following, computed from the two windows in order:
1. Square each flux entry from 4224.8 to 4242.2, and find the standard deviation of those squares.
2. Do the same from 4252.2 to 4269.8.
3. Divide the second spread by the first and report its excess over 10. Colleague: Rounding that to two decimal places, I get -8.90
